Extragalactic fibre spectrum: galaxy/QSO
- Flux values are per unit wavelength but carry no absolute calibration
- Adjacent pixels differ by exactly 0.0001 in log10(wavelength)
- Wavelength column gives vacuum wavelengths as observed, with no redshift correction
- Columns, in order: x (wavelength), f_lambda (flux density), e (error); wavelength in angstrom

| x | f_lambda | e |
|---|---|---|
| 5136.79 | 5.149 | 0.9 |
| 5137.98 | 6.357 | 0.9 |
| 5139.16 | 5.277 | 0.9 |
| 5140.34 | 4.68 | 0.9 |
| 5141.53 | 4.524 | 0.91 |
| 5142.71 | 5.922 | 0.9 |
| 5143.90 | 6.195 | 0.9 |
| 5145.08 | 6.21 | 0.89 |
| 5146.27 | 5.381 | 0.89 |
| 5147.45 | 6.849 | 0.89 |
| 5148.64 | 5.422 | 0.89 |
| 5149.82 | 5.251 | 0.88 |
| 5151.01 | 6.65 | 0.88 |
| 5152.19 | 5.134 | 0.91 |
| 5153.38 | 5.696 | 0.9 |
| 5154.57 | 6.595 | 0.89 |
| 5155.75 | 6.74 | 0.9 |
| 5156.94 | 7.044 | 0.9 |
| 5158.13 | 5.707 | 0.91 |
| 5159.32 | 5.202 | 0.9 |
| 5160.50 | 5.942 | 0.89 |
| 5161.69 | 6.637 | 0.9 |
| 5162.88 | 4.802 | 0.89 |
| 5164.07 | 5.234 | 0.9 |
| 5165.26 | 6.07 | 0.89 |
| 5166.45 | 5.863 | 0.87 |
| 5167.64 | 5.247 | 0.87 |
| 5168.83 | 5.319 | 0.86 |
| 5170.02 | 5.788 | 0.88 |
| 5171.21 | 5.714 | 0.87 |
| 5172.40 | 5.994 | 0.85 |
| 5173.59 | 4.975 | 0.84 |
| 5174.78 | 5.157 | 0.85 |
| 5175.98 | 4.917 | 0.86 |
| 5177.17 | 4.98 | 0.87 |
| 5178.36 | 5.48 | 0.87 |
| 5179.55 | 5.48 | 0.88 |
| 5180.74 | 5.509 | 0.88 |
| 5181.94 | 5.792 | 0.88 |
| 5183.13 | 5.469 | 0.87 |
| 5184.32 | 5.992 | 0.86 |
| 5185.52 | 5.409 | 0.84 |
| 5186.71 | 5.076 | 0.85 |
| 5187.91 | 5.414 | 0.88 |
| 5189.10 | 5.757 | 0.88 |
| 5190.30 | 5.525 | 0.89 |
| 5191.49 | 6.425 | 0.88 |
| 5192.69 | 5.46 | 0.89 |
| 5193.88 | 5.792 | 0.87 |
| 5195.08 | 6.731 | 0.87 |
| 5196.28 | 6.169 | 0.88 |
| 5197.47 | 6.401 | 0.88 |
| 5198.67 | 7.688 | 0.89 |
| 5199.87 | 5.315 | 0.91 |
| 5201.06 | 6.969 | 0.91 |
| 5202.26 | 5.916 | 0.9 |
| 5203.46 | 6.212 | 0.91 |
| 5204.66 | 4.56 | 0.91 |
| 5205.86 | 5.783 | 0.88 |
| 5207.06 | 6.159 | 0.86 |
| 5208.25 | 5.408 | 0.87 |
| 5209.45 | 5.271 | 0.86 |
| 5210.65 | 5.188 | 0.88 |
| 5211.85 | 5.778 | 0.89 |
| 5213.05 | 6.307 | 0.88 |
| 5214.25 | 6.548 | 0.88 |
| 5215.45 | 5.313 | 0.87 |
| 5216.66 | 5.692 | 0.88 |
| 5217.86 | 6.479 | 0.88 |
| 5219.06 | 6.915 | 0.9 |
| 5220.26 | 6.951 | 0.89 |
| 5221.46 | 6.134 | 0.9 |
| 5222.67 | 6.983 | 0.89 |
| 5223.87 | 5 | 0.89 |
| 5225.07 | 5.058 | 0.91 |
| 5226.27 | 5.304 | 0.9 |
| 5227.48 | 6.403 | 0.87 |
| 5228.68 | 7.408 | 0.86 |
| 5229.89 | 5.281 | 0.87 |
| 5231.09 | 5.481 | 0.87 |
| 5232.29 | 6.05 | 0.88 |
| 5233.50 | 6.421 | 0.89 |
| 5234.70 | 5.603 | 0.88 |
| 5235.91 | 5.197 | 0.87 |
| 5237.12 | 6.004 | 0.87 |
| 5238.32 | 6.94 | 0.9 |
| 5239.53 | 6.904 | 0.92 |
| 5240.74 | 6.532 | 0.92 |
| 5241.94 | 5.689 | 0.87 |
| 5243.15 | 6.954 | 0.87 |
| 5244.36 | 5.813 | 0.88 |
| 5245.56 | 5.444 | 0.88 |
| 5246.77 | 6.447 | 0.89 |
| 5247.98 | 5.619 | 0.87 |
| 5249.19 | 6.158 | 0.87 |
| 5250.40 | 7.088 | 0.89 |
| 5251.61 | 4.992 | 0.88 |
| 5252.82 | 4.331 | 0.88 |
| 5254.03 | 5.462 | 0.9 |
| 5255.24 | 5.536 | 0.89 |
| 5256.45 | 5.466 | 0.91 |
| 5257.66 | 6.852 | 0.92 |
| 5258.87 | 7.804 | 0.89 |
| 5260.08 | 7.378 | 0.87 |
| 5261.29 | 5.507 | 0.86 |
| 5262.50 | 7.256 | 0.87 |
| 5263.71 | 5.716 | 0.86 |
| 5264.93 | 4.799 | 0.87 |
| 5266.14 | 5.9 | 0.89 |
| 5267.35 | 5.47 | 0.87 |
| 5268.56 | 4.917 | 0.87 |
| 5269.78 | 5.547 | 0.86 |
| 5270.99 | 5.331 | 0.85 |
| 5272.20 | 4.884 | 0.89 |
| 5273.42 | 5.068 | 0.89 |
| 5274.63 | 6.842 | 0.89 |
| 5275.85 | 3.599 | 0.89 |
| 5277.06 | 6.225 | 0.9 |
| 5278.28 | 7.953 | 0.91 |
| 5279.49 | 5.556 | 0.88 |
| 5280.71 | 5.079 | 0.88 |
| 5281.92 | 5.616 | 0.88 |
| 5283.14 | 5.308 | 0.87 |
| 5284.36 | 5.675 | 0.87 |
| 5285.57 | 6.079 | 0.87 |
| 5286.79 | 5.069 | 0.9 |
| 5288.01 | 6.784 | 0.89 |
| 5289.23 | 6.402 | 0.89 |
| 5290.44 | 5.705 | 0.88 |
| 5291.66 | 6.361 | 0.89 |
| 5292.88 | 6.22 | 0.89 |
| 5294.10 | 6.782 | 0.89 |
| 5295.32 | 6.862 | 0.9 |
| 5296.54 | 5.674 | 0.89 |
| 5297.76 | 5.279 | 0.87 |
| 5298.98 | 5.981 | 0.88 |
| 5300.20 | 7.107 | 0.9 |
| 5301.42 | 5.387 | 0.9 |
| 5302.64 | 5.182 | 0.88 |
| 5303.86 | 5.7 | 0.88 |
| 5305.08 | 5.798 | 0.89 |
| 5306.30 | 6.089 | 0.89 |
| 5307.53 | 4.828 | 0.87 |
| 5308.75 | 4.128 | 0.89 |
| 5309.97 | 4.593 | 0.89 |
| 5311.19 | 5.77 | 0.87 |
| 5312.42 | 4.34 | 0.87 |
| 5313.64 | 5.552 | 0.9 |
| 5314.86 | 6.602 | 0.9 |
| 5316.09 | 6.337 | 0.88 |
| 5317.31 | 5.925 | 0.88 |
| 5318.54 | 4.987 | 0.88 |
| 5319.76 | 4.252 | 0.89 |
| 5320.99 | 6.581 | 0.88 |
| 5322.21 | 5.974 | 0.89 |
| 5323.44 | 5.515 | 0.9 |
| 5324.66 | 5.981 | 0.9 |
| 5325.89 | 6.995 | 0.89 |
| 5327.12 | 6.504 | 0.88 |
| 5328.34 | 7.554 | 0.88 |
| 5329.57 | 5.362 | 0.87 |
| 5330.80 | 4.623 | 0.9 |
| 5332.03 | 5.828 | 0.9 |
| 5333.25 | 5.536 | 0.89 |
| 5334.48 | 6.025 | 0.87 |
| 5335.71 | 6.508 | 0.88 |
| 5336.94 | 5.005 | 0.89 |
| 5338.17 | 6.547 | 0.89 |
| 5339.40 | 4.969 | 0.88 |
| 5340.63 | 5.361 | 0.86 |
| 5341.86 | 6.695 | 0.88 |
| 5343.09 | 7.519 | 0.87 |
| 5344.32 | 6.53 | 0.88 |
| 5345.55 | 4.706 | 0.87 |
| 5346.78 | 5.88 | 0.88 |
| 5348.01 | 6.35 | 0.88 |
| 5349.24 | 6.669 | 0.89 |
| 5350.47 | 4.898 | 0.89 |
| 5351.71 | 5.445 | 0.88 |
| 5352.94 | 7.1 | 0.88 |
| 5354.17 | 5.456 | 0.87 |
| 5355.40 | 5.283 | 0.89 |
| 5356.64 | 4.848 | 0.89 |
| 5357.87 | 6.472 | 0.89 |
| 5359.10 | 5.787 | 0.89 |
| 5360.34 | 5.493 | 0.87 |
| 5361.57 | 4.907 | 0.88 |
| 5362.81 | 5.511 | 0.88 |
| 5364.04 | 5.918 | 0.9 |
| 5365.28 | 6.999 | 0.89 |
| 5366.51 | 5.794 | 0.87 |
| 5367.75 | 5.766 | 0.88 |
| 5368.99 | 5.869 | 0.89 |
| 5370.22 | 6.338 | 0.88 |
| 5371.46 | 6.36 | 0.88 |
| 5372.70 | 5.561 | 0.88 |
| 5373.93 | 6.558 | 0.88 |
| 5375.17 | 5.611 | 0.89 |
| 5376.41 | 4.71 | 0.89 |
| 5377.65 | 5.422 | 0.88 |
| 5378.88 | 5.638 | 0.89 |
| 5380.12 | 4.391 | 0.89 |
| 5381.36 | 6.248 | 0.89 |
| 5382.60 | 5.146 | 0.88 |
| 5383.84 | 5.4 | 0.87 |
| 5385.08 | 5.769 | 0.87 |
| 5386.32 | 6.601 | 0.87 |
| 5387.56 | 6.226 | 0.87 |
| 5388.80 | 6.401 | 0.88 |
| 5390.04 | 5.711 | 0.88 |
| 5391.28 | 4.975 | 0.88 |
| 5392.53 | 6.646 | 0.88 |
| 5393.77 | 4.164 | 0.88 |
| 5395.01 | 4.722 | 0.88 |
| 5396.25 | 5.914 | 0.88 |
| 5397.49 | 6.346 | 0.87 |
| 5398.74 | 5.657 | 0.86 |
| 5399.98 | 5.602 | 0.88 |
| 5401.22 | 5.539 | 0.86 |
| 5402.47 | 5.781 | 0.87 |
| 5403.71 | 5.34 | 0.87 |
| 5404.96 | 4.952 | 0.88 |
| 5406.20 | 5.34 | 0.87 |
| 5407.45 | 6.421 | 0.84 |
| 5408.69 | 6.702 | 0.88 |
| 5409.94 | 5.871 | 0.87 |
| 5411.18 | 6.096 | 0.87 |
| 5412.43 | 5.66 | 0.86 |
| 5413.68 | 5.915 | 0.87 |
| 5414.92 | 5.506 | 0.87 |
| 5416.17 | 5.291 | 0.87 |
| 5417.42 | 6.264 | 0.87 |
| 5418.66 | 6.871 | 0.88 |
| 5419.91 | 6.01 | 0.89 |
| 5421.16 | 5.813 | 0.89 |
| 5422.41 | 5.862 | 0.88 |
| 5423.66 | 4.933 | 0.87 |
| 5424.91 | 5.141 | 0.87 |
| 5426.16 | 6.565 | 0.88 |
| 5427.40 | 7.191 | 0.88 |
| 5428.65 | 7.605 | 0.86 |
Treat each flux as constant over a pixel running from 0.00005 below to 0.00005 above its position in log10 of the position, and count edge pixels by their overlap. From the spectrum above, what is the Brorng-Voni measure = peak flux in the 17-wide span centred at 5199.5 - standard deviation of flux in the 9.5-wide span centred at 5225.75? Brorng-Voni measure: 6.8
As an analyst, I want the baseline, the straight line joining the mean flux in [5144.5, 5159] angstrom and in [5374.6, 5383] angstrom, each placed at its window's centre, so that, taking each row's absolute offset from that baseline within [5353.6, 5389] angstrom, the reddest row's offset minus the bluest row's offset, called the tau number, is 1.1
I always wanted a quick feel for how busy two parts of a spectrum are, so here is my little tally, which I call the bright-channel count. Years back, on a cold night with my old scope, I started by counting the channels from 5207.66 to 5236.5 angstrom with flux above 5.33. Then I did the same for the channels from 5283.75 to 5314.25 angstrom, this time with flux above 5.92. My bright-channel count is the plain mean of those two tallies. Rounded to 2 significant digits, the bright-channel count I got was 13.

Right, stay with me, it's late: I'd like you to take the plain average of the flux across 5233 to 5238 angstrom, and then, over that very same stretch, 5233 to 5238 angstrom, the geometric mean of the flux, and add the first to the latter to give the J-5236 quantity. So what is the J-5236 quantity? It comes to 11.6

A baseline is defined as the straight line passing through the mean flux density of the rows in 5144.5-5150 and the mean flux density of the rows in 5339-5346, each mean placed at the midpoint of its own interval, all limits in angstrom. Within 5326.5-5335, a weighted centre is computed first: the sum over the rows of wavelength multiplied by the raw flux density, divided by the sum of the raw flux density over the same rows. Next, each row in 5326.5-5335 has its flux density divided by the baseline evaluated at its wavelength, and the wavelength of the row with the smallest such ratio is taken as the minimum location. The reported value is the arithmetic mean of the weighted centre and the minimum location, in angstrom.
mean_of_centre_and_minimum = 5330.7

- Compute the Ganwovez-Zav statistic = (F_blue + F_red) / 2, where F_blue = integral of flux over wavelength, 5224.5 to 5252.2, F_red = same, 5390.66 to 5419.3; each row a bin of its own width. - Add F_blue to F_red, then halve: 166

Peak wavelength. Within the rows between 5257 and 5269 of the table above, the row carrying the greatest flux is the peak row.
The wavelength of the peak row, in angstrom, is 5258.87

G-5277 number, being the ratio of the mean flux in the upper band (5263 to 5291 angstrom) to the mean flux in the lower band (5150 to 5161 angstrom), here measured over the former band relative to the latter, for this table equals 0.93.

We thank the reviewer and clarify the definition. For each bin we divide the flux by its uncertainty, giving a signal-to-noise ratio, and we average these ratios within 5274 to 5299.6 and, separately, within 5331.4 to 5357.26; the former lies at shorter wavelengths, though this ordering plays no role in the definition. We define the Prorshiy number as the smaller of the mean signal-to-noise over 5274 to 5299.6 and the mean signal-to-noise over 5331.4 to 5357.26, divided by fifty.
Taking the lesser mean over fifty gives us 0.1331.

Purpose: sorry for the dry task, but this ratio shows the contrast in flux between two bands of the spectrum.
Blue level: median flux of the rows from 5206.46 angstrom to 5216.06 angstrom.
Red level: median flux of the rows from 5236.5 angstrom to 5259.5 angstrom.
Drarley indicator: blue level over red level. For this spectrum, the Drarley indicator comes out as 0.93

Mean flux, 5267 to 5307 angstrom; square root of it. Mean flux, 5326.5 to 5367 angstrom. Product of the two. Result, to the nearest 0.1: 14.2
